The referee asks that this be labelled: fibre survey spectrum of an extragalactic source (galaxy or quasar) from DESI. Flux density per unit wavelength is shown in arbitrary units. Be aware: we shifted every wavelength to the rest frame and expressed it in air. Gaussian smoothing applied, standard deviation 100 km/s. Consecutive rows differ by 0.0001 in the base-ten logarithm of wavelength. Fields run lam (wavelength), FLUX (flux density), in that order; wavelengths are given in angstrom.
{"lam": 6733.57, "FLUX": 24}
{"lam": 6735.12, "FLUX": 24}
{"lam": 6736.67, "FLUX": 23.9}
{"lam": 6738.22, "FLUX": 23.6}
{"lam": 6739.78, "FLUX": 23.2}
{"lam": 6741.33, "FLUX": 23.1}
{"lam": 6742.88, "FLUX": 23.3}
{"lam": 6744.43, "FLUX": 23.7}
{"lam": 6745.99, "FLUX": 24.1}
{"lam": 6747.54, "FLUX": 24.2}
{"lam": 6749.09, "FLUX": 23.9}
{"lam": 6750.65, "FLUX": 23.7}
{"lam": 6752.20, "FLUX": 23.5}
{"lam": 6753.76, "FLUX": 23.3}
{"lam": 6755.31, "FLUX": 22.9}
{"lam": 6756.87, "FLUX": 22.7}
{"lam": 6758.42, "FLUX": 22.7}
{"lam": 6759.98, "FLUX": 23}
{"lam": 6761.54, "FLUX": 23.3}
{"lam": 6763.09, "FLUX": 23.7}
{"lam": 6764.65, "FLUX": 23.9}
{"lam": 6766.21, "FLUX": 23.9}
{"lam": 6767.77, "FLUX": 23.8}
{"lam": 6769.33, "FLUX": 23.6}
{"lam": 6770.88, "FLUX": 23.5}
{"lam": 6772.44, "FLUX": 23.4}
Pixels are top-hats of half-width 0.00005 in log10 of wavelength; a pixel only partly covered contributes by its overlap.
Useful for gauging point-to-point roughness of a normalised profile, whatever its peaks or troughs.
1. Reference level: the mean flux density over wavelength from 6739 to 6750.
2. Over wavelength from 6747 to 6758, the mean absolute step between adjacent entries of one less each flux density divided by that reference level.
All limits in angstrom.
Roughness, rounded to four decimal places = 0.0106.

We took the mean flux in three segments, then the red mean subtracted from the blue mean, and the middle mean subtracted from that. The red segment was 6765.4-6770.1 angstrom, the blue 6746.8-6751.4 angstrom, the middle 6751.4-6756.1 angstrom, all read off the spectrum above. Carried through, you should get -23.1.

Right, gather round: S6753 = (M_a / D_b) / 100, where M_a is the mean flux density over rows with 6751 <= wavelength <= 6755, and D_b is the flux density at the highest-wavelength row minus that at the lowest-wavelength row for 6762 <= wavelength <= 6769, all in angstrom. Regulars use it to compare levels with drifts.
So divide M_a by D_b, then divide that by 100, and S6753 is 2.3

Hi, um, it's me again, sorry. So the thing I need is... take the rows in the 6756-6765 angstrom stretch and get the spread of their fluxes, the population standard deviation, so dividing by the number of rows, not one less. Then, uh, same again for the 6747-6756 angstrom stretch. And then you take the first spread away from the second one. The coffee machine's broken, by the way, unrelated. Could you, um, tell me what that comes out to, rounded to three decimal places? -0.045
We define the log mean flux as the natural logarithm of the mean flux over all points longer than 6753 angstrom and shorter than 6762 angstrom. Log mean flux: 3.13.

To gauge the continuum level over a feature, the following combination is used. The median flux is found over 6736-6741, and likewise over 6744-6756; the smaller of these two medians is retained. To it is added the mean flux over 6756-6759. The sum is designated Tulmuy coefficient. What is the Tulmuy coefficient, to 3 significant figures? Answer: 46.3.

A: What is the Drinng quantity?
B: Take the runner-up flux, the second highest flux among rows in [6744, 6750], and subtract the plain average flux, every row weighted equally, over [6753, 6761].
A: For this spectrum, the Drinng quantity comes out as 1.2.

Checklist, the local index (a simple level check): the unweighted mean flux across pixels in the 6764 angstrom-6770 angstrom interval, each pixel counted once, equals 23.8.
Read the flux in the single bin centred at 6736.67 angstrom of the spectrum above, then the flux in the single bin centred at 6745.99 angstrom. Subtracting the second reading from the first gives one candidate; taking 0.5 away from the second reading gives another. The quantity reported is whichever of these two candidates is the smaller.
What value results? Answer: -0.20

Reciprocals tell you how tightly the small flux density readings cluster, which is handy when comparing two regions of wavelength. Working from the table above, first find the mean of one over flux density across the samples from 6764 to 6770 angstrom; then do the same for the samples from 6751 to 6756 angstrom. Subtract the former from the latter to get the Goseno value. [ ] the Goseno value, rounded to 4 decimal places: 0.0010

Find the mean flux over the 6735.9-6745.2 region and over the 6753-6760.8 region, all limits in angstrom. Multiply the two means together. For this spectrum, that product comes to 538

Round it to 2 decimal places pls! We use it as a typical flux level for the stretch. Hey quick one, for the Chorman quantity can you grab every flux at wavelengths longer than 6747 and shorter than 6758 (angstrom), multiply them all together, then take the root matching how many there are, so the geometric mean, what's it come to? 23.45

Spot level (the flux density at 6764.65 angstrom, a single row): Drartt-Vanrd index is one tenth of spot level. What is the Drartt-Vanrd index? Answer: 2.390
